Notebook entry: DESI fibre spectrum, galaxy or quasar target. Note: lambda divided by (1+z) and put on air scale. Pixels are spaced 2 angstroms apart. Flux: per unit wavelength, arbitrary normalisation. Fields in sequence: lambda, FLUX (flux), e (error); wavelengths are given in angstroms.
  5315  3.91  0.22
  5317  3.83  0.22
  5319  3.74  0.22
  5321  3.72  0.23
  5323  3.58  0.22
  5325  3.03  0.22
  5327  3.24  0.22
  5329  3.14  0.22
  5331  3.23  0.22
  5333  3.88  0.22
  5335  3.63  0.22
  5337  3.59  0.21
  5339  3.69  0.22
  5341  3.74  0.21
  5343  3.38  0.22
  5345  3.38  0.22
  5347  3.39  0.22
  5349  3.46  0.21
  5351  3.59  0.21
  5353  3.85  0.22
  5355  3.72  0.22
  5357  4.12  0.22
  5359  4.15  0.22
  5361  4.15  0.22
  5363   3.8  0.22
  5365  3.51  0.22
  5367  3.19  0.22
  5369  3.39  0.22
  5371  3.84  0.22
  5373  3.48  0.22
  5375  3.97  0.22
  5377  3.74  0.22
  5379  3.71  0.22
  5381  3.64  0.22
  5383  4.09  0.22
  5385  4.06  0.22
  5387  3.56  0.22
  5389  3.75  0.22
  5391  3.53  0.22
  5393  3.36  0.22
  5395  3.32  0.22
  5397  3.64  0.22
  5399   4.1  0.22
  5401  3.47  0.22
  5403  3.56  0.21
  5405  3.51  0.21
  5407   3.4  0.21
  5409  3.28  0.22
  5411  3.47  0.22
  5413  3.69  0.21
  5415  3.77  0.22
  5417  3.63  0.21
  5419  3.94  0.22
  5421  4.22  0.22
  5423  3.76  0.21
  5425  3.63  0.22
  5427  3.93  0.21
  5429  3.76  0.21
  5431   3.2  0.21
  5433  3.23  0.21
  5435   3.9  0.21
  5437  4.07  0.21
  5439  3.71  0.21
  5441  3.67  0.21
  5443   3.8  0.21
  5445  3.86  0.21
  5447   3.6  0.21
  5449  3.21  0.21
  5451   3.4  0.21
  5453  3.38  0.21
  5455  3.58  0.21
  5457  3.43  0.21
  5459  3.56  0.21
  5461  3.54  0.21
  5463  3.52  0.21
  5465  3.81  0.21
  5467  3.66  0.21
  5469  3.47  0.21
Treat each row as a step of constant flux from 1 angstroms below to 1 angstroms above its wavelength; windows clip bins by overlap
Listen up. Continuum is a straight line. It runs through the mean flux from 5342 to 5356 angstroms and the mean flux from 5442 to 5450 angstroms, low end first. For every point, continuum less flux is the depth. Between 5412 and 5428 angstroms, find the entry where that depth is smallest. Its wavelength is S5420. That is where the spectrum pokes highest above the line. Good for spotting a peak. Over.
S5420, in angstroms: 5421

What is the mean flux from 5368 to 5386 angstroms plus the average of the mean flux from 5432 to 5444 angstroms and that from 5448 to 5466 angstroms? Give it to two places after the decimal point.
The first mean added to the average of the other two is 7.38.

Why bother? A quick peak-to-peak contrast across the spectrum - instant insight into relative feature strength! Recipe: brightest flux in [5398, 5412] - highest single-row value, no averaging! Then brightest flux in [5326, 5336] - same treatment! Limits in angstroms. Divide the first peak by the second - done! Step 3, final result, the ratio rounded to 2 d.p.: 1.06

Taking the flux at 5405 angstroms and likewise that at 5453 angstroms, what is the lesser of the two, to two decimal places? 3.38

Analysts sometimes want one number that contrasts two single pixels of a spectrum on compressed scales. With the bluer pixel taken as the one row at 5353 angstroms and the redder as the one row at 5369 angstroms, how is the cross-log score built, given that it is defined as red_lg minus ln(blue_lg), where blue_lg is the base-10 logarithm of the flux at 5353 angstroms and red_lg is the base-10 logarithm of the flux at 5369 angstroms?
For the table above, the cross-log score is 1.07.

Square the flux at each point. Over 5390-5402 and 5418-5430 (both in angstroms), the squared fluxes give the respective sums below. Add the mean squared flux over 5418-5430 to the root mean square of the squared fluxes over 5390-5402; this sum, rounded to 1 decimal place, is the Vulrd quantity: 28.0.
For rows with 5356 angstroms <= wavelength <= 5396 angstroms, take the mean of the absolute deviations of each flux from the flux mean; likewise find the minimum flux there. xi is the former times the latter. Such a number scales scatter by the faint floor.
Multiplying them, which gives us 0.79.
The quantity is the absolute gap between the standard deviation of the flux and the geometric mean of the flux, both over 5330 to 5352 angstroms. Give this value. 3.35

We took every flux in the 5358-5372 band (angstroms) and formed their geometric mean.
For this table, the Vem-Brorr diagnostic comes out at 3.70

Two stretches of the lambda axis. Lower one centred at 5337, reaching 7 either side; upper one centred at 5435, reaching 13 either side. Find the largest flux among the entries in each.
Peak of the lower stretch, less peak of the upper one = -0.19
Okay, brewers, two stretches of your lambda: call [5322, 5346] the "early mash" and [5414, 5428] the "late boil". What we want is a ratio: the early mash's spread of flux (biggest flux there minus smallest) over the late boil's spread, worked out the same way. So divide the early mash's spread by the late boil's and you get 1.4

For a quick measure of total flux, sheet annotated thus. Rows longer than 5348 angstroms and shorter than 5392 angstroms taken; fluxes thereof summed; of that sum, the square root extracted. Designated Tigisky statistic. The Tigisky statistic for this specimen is 9.07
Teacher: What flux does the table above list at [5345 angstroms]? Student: 3.38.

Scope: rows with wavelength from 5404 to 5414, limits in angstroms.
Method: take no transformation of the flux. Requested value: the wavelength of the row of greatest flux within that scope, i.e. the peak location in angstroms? 5413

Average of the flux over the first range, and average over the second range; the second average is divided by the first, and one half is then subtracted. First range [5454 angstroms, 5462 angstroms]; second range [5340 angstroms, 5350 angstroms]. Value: 0.484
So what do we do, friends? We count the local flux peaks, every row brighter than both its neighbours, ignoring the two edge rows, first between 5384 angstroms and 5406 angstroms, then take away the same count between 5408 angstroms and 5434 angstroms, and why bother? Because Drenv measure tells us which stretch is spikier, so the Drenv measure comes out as 0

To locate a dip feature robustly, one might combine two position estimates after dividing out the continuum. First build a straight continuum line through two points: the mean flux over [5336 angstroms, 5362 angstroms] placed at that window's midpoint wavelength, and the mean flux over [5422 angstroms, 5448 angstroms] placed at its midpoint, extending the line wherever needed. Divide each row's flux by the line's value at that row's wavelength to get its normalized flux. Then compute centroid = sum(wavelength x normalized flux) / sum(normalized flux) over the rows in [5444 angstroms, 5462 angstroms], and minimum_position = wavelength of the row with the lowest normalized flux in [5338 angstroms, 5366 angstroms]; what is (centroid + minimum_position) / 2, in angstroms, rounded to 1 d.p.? 5398.0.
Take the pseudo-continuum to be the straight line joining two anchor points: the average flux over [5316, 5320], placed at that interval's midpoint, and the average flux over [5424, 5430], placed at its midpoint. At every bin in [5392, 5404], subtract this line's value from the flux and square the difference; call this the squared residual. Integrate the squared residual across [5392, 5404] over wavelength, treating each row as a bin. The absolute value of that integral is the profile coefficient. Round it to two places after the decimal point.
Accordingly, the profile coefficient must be 1.29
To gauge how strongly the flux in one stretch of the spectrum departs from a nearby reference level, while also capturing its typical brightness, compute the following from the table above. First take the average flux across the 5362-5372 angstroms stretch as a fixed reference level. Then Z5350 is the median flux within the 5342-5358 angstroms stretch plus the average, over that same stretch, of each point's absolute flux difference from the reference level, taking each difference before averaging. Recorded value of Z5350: 3.73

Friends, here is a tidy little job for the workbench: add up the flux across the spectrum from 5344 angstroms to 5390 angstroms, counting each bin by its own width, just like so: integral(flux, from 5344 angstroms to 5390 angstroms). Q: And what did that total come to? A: 171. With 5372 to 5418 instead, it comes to 167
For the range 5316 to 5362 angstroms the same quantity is 166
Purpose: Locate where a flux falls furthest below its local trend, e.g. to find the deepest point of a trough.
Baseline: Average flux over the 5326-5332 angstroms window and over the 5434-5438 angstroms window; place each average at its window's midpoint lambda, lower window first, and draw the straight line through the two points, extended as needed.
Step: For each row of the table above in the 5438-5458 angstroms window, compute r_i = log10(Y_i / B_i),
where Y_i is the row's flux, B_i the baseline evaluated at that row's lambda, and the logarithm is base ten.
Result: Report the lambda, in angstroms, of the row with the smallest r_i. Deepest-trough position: 5449 angstroms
